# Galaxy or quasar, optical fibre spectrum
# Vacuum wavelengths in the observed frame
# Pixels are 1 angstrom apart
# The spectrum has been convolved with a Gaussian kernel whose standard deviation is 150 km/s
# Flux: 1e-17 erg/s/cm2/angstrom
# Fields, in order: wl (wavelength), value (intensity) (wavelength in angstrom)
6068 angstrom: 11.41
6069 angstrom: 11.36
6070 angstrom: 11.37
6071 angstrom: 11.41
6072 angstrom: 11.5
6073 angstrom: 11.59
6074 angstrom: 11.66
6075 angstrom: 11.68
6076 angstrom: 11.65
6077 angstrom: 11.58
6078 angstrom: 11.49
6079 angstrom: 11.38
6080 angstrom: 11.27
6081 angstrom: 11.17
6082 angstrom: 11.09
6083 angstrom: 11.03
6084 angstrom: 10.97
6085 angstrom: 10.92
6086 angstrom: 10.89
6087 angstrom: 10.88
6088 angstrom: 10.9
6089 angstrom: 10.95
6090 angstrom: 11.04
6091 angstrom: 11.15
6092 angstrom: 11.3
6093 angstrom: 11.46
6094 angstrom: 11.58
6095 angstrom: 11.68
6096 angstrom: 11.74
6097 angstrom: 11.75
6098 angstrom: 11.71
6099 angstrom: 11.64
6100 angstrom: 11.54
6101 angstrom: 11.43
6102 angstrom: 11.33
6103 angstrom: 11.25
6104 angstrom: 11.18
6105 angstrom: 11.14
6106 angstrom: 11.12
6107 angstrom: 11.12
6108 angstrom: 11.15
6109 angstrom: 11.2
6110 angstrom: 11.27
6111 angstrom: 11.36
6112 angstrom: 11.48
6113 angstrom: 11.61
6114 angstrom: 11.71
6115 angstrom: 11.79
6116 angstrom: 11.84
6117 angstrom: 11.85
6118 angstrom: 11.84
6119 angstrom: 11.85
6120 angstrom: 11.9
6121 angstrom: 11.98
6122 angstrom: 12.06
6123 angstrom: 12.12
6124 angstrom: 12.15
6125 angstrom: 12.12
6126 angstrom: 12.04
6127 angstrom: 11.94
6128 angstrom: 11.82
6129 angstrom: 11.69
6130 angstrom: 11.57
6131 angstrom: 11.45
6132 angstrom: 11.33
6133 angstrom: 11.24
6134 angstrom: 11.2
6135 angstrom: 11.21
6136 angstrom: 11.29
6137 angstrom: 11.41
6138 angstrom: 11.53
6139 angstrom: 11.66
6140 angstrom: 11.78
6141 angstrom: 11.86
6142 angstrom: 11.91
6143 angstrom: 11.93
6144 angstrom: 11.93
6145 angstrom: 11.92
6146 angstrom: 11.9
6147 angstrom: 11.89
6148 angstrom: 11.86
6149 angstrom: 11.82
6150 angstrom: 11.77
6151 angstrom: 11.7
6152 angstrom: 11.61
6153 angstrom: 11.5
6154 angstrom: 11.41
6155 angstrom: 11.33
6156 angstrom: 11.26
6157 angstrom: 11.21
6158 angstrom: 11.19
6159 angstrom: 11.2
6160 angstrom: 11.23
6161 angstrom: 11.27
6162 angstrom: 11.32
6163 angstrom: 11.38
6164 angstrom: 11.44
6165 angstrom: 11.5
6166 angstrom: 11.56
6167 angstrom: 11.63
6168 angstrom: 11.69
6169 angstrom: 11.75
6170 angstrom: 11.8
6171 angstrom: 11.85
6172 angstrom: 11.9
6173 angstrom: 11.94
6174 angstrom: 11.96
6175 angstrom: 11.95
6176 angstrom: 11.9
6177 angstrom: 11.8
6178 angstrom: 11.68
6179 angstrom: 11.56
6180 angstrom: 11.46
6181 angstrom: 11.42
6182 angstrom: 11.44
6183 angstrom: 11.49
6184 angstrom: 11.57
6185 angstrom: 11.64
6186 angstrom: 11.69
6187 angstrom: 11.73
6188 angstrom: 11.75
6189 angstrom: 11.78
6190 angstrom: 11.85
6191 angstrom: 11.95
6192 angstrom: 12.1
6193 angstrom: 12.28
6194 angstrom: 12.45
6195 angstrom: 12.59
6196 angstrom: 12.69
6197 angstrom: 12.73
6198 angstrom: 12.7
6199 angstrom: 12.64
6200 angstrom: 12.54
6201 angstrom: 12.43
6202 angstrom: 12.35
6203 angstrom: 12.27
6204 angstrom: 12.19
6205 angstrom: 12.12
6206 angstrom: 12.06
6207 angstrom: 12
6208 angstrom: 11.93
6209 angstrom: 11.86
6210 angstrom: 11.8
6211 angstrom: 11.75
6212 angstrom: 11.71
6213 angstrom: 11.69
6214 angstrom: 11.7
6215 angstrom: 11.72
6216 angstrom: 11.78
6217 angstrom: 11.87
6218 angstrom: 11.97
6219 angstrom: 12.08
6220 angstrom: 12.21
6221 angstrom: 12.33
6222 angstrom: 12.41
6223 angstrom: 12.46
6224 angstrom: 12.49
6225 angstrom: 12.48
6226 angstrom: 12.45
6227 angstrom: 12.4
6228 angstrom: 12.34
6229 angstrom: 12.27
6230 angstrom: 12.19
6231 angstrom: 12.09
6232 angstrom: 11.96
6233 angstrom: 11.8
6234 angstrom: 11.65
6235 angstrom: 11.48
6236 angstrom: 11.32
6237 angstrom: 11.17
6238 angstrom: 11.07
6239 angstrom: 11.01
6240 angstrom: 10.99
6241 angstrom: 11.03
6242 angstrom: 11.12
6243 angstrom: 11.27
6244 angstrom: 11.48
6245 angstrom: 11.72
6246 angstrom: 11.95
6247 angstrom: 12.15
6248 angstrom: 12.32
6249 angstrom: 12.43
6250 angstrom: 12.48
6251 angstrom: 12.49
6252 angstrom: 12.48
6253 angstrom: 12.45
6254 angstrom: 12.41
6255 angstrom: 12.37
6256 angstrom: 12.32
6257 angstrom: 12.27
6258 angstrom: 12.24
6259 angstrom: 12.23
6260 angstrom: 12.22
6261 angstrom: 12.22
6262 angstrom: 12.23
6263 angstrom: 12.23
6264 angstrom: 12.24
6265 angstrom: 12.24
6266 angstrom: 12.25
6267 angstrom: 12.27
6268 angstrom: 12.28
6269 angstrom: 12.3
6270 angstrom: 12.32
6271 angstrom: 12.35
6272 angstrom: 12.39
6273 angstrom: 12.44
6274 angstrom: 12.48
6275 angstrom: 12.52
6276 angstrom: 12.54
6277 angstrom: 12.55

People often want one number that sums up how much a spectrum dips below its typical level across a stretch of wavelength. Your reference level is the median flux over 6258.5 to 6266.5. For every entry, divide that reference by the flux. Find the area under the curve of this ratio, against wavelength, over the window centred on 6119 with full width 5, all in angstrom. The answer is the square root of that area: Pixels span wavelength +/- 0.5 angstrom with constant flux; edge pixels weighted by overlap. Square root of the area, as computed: 2.3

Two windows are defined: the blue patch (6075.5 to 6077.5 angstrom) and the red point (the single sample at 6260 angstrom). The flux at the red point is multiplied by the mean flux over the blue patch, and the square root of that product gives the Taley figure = 11.9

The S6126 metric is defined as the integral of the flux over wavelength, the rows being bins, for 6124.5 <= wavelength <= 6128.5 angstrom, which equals 48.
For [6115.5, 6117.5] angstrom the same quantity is 24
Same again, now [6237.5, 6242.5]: 55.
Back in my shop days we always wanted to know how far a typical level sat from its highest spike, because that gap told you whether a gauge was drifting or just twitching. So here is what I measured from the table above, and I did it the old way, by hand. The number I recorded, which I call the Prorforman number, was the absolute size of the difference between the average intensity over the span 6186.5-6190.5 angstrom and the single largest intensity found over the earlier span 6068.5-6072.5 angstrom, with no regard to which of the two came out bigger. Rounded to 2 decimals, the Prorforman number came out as 0.28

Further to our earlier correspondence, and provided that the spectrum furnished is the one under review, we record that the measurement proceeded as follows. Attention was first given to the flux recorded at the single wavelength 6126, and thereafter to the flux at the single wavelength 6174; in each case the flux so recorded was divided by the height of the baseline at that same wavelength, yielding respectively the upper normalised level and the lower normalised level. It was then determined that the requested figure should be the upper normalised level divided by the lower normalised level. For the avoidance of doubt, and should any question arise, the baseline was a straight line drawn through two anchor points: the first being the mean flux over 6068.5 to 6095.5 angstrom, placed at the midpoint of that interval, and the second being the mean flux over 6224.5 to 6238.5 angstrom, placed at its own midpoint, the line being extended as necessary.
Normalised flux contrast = 1.02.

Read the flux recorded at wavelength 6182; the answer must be 11.44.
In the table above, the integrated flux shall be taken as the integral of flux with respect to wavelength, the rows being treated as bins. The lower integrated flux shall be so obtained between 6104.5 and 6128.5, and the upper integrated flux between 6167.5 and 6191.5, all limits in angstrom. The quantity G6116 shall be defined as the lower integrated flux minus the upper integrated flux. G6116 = -1.1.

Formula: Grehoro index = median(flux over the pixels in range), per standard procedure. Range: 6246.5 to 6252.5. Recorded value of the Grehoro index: 12.5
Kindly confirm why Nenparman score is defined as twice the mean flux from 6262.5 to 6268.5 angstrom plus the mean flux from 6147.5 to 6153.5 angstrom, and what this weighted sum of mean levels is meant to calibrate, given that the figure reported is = 36.2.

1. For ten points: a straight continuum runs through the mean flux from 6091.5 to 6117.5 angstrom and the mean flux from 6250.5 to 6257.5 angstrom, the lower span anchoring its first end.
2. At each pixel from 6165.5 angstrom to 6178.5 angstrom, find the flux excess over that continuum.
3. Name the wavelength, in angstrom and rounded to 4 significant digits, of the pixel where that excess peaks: 6174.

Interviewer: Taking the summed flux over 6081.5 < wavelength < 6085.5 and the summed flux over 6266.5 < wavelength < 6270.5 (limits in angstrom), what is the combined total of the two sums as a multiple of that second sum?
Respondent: 1.90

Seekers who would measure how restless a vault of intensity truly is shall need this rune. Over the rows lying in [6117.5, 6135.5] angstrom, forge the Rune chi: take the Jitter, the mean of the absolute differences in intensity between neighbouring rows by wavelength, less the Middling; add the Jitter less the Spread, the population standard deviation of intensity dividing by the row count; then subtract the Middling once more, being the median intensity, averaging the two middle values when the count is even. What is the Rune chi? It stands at -23.9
